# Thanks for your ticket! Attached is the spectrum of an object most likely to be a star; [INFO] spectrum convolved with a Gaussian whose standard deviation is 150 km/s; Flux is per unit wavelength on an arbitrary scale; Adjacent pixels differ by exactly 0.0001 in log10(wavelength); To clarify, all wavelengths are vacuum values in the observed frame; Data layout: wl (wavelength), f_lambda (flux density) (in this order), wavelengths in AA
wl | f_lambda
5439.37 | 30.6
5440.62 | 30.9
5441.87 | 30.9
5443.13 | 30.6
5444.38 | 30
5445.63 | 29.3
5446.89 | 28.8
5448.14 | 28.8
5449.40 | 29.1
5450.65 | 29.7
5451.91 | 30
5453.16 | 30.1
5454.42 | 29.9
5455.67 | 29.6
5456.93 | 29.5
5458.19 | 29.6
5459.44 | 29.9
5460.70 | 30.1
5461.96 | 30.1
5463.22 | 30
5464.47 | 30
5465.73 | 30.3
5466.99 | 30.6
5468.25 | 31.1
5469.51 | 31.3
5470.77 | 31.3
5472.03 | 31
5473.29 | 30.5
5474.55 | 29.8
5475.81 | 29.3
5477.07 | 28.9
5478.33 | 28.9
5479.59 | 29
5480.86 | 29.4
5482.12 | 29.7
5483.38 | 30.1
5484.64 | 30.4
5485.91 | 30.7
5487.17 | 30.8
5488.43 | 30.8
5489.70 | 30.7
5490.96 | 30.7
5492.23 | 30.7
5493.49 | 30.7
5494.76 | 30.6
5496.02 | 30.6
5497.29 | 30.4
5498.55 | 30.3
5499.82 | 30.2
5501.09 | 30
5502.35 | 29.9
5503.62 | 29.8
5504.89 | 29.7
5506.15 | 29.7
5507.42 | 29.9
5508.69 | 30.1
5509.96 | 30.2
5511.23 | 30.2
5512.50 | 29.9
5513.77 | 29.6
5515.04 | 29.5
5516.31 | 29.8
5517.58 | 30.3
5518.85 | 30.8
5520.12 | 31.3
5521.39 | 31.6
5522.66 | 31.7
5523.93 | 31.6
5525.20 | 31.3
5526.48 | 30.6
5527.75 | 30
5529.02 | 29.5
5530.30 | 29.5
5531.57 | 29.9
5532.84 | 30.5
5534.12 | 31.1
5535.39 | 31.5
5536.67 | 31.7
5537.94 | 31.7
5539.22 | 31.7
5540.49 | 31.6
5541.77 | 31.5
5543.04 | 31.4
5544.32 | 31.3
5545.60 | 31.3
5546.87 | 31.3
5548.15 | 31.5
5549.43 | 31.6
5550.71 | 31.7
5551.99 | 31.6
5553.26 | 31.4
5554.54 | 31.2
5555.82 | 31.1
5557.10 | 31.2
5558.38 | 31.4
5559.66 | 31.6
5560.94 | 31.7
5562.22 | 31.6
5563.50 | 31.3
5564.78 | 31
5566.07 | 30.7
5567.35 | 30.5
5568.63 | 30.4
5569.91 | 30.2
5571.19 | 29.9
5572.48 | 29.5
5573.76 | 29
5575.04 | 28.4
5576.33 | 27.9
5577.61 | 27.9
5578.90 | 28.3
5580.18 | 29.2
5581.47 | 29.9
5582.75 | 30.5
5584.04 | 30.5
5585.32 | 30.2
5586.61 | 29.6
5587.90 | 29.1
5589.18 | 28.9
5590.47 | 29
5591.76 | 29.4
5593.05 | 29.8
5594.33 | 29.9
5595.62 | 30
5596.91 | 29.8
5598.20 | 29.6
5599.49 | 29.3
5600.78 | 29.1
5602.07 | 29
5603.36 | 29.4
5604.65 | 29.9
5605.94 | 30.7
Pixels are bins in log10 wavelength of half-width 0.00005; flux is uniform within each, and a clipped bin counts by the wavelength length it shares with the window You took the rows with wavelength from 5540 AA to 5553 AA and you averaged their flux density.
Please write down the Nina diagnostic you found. 31.5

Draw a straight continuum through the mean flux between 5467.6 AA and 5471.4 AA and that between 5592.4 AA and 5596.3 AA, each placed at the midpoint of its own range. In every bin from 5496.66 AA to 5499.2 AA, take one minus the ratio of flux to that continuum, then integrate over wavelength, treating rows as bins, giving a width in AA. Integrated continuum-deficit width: 0.047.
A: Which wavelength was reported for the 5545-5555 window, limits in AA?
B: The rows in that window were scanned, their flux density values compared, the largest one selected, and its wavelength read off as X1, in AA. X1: 5550.71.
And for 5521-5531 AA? 5522.66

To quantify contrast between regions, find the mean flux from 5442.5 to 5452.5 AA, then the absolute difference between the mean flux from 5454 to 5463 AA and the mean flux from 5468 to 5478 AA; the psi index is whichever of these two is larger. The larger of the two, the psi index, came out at 29.5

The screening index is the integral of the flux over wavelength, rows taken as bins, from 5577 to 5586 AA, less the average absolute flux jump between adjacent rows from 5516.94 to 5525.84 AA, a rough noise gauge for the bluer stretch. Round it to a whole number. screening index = 265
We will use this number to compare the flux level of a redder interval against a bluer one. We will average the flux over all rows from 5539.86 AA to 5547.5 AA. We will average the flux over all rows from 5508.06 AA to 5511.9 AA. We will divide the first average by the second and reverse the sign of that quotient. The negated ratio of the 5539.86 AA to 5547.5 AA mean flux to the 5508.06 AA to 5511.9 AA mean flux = -1.04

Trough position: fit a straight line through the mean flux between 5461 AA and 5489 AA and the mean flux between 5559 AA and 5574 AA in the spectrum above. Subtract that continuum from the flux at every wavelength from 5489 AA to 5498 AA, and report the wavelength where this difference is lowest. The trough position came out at 5497.29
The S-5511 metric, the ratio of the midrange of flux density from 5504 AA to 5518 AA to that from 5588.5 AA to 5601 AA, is 1.02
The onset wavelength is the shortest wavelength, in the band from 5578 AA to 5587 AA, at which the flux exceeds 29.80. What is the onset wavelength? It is 5581.47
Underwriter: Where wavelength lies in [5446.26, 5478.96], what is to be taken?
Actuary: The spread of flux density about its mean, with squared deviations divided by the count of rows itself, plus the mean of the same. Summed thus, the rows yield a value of 30.7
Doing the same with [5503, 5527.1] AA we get 31.1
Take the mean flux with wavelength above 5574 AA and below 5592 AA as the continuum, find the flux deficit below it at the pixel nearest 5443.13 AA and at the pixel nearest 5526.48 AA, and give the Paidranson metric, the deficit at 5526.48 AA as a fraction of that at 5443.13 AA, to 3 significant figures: 1.00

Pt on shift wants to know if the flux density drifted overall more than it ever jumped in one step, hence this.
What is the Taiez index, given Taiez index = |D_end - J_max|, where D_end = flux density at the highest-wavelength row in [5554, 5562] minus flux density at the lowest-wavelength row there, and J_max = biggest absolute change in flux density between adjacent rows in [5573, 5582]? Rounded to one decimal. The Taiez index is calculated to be 0.4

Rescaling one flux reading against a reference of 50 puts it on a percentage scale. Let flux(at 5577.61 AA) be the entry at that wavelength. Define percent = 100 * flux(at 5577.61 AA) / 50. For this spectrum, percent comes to 55.8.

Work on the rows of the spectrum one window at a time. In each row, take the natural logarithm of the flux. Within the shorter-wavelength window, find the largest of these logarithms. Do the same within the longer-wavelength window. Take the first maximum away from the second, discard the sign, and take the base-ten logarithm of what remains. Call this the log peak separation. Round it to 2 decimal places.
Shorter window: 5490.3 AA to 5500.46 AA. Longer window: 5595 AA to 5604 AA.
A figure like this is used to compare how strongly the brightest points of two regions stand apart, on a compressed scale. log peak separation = -1.64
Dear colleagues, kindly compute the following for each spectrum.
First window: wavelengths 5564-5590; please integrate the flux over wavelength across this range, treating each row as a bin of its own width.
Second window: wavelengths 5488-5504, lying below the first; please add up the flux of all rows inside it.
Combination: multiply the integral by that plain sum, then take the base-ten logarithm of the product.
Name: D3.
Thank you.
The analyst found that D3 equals 5.48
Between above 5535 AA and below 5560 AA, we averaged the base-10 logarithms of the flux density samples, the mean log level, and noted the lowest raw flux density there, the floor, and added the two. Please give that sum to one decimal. 32.6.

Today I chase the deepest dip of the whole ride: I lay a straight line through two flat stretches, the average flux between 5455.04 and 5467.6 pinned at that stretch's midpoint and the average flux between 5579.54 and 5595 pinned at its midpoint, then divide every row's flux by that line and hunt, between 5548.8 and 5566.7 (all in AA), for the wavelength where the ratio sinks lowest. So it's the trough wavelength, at 5566.07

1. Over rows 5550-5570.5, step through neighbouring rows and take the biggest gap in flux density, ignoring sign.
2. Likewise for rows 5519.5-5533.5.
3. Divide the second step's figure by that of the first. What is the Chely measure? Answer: 2.3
